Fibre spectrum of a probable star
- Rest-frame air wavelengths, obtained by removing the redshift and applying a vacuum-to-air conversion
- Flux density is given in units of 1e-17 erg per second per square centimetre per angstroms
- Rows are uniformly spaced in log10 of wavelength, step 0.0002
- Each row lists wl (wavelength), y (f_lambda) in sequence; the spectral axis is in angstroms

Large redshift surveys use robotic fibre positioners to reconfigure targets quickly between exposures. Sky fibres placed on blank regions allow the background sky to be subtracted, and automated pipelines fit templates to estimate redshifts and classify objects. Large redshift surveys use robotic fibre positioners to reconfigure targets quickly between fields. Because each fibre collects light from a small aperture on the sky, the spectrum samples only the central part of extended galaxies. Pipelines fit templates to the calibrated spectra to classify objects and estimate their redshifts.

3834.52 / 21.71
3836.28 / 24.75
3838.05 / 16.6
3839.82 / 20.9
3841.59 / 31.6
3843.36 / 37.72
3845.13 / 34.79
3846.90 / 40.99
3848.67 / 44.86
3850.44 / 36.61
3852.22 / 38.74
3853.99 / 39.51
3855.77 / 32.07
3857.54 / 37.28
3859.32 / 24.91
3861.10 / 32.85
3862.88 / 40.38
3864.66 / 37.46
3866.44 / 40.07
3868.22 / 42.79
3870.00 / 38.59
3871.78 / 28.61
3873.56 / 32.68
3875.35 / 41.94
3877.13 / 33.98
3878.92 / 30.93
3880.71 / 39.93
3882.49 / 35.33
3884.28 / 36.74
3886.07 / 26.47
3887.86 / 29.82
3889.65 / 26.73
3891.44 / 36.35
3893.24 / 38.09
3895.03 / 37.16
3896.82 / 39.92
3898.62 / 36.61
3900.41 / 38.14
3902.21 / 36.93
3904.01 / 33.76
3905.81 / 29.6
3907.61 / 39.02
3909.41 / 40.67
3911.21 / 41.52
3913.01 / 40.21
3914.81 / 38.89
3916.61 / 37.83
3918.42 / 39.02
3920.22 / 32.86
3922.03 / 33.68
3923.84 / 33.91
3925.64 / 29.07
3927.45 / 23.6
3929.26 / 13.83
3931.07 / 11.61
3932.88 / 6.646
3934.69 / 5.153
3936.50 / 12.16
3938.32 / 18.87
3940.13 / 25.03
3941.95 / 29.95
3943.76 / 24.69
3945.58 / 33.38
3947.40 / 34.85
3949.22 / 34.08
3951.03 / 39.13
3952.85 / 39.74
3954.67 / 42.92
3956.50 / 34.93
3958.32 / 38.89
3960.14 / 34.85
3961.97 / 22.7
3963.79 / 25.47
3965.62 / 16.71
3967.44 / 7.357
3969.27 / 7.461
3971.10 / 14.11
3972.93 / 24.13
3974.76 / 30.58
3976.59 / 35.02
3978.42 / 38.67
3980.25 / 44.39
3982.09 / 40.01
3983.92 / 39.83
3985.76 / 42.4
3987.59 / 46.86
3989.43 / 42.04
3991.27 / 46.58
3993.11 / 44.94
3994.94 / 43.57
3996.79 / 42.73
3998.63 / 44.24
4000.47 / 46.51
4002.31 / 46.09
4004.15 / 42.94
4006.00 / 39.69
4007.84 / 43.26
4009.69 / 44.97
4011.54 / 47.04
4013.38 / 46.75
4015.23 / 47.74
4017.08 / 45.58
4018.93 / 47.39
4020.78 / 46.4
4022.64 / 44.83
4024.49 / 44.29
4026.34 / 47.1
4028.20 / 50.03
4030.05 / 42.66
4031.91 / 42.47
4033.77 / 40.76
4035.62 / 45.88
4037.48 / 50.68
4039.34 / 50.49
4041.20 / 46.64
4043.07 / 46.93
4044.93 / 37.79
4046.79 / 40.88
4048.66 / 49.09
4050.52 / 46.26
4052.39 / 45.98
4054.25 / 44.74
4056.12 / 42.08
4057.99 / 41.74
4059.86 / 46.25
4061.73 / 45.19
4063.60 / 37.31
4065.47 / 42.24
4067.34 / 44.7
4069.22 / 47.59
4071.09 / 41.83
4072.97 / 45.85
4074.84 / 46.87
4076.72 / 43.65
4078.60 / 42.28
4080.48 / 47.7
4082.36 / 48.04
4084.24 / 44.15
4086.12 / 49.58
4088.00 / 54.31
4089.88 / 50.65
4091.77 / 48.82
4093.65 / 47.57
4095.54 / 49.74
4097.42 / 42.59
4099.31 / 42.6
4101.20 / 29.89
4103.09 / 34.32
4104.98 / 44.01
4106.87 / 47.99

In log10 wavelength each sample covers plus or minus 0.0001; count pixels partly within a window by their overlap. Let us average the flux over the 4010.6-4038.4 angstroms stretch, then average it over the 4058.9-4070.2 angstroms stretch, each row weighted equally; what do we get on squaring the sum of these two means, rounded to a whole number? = 8074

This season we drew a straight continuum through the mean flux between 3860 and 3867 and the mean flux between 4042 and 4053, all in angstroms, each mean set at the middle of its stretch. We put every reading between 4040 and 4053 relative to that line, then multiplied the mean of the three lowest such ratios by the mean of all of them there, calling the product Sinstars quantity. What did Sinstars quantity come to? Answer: 0.94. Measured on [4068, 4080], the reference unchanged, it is 0.92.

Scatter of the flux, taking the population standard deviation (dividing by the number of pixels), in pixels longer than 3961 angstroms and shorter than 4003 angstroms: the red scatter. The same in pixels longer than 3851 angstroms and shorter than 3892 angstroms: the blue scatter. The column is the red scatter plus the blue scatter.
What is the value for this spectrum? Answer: 18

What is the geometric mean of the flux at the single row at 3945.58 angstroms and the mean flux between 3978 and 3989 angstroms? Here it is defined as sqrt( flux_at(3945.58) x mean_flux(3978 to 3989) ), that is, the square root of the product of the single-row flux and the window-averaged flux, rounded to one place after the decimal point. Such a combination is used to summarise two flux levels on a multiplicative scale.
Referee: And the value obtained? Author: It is 37.5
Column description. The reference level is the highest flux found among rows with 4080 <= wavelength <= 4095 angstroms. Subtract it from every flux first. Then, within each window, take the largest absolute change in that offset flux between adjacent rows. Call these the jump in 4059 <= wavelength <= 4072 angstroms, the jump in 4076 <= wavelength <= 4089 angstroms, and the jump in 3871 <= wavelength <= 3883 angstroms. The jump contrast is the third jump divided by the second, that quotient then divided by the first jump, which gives 0.22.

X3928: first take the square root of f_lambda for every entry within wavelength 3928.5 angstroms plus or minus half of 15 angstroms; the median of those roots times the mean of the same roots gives 18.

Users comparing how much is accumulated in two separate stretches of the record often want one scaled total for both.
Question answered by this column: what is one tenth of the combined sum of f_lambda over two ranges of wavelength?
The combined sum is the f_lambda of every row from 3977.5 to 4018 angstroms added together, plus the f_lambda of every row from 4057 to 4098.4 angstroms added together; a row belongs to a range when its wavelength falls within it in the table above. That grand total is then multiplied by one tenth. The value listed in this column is 198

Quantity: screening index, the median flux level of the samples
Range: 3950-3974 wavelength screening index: 25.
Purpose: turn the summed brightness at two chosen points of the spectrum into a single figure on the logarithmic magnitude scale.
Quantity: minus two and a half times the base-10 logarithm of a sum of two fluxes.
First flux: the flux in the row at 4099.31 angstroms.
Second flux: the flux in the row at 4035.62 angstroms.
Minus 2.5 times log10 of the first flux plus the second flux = -4.87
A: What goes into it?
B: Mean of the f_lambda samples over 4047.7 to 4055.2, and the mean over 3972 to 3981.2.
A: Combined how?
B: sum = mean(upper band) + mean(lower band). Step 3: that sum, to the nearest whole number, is 81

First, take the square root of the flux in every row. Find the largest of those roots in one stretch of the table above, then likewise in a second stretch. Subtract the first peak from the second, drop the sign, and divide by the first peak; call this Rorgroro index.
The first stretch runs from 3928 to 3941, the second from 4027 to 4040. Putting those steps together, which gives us 0.423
